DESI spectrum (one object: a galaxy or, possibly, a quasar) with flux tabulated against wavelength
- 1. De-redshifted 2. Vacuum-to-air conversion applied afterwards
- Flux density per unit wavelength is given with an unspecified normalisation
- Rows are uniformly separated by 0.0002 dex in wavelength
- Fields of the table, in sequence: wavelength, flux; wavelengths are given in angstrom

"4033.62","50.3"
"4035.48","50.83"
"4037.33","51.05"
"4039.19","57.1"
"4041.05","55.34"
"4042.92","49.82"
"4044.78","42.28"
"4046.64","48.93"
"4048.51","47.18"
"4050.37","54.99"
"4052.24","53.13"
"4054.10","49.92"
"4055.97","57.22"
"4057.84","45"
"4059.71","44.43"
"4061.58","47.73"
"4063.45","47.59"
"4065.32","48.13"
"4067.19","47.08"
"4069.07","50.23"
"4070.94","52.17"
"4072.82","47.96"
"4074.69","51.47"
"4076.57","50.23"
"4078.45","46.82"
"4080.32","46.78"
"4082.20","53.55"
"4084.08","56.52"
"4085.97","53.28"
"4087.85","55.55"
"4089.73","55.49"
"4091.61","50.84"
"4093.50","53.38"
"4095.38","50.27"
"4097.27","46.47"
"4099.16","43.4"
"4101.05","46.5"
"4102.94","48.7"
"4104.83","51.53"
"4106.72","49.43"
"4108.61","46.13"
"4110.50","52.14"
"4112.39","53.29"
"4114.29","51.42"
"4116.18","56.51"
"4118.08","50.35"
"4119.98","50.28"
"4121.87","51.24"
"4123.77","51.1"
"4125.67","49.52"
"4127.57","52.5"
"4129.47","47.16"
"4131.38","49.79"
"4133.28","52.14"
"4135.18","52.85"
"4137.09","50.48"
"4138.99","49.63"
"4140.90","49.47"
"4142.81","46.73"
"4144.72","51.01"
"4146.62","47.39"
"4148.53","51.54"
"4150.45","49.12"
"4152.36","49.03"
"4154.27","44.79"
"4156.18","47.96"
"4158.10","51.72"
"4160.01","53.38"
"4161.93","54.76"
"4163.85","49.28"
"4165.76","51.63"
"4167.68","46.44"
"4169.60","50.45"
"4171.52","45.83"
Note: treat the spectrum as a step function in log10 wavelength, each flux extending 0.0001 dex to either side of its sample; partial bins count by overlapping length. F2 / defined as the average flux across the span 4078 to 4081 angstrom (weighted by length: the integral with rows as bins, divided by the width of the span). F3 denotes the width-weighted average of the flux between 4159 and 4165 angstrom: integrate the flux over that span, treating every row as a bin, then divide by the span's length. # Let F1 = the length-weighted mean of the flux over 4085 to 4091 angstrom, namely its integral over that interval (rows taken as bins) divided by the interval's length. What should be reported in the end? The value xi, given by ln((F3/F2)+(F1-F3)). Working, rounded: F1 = 55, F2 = 46.9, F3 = 52.5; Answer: 1.2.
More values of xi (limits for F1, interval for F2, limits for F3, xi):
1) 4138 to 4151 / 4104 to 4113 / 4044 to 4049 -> 1.4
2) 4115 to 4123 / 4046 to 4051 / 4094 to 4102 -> 1.8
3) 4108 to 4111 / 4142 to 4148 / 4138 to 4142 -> -0.5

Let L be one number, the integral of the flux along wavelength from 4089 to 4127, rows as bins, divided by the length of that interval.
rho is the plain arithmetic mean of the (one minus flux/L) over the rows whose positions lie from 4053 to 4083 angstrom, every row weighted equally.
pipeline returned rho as 0.025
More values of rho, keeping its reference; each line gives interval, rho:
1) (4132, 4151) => 0.007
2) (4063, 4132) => 0.000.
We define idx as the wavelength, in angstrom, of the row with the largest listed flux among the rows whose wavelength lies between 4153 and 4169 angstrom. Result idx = 4161.93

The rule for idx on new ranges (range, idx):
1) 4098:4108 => 4104.83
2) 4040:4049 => 4041.05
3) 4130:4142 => 4135.18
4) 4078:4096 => 4084.08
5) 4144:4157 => 4148.53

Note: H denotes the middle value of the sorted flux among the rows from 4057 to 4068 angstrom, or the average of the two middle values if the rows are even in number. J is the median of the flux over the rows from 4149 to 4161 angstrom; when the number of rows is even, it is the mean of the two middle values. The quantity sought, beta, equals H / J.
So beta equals 0.96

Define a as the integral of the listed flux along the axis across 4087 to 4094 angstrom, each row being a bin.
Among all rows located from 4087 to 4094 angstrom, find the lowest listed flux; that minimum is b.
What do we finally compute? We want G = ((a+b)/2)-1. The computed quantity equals 213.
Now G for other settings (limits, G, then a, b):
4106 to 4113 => 198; 351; 46.13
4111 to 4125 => 388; 728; 50.28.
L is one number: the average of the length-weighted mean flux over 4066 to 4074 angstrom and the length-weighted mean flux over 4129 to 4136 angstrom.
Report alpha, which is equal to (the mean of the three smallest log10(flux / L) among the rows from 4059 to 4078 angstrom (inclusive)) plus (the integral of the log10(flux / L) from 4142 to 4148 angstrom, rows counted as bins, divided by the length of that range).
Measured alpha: -0.046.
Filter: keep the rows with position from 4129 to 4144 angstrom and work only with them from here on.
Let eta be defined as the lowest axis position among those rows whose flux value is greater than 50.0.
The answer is 4133.28 angstrom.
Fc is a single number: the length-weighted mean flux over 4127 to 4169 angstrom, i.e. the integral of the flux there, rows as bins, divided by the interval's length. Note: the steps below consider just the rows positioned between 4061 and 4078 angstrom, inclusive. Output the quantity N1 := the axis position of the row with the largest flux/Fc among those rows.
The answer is 4070.94 angstrom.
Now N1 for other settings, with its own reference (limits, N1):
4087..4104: 4087.85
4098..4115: 4112.39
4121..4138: 4135.18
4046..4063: 4055.97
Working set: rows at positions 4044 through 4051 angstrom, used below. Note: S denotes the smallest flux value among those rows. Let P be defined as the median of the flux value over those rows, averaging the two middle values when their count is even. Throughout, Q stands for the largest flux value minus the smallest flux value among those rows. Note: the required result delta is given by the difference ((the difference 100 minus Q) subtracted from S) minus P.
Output -93.1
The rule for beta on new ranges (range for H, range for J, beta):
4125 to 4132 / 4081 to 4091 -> 0.89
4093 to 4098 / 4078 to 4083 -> 1.07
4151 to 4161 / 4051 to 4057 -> 0.92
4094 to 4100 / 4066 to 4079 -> 0.93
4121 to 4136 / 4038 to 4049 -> 1.04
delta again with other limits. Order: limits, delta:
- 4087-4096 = -97.8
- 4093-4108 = -95.7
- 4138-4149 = -98.0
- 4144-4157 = -97.5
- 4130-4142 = -97.3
